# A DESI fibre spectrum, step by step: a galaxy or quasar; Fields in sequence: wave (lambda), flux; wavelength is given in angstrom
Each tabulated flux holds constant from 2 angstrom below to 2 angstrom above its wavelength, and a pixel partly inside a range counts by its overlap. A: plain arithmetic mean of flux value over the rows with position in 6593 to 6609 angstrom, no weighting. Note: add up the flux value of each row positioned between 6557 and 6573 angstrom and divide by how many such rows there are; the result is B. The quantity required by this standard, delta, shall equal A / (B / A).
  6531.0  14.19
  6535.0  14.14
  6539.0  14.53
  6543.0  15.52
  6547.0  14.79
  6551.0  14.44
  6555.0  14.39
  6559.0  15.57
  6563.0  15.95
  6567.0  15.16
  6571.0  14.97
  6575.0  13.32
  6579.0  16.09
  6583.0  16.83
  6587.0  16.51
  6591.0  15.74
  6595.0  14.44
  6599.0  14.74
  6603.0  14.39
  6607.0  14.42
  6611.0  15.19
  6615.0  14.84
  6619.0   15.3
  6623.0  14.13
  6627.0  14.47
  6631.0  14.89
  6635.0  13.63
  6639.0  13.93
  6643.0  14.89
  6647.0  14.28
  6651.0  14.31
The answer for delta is 13.6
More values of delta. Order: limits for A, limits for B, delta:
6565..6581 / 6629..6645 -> 15.5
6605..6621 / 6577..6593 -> 13.7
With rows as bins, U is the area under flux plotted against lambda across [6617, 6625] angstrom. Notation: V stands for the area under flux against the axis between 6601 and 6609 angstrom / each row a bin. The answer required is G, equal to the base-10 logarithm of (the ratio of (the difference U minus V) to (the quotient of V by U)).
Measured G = 0.40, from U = 117.7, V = 115.2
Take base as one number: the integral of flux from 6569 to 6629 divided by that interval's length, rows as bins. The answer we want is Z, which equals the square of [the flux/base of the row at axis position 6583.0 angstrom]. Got 1.25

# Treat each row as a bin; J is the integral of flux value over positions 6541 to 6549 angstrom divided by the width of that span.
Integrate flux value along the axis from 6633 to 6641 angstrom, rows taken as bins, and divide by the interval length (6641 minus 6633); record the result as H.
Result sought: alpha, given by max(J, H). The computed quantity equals 15.2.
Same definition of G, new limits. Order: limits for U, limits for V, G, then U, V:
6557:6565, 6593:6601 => 1.00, 126.1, 116.7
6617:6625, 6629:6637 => 0.57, 117.7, 114.1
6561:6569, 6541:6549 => 0.52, 124.4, 121.2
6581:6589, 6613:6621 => 1.15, 133.4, 120.6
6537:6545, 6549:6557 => 0.71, 120.2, 115.3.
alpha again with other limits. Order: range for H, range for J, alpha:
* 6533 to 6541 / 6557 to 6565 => 15.8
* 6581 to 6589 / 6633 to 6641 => 16.7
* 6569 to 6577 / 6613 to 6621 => 15.1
